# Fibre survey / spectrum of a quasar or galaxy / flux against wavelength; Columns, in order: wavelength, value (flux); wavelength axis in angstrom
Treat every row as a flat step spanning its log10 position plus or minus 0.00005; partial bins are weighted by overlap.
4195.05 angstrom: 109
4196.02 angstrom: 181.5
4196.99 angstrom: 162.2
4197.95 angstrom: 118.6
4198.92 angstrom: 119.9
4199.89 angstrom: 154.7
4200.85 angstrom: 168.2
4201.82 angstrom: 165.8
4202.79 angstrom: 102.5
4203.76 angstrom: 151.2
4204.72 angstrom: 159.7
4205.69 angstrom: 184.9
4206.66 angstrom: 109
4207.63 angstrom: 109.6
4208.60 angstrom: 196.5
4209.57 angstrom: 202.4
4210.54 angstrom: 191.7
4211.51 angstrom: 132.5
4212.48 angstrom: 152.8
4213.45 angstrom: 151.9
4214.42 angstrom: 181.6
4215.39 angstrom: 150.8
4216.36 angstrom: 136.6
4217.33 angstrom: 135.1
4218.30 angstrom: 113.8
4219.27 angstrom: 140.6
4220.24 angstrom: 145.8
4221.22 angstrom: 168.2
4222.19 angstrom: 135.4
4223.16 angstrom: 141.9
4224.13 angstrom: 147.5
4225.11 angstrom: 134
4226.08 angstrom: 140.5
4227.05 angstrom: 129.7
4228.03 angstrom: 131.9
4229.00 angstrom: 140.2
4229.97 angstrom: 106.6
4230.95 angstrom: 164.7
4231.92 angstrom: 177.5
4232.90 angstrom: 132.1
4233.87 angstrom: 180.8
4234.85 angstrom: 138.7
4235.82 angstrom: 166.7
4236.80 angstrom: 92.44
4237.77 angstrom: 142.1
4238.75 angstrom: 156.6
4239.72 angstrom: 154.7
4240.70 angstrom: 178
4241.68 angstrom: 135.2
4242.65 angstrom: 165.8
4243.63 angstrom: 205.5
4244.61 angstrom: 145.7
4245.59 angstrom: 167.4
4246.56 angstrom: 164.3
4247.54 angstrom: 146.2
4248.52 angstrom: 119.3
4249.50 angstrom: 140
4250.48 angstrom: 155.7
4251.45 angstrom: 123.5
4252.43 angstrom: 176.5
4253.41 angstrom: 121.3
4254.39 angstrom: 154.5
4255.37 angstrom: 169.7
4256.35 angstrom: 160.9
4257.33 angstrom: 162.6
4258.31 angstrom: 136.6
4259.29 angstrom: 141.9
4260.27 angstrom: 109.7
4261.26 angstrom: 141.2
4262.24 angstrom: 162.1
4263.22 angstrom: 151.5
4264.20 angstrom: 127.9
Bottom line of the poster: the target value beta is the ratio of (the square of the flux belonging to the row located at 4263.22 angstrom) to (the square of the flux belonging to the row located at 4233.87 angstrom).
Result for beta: 0.70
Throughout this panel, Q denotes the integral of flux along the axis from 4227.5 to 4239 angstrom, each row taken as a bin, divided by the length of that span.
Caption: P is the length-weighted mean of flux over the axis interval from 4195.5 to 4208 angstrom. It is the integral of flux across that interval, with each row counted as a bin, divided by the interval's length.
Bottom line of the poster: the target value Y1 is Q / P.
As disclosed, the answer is 0.99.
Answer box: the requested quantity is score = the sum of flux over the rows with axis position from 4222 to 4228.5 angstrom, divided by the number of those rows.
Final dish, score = 137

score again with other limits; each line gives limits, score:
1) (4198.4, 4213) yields 153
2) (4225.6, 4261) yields 148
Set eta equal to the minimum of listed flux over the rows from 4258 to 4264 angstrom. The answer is 109.7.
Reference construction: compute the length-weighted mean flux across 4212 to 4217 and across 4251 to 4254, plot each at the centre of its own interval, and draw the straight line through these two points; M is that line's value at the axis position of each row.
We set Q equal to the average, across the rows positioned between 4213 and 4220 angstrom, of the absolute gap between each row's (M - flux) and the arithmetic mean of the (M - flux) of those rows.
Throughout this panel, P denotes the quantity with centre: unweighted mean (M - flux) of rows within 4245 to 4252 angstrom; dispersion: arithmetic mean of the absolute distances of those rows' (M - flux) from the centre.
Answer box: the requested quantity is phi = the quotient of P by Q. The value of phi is 1.0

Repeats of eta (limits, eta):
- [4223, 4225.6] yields 134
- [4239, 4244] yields 135.2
